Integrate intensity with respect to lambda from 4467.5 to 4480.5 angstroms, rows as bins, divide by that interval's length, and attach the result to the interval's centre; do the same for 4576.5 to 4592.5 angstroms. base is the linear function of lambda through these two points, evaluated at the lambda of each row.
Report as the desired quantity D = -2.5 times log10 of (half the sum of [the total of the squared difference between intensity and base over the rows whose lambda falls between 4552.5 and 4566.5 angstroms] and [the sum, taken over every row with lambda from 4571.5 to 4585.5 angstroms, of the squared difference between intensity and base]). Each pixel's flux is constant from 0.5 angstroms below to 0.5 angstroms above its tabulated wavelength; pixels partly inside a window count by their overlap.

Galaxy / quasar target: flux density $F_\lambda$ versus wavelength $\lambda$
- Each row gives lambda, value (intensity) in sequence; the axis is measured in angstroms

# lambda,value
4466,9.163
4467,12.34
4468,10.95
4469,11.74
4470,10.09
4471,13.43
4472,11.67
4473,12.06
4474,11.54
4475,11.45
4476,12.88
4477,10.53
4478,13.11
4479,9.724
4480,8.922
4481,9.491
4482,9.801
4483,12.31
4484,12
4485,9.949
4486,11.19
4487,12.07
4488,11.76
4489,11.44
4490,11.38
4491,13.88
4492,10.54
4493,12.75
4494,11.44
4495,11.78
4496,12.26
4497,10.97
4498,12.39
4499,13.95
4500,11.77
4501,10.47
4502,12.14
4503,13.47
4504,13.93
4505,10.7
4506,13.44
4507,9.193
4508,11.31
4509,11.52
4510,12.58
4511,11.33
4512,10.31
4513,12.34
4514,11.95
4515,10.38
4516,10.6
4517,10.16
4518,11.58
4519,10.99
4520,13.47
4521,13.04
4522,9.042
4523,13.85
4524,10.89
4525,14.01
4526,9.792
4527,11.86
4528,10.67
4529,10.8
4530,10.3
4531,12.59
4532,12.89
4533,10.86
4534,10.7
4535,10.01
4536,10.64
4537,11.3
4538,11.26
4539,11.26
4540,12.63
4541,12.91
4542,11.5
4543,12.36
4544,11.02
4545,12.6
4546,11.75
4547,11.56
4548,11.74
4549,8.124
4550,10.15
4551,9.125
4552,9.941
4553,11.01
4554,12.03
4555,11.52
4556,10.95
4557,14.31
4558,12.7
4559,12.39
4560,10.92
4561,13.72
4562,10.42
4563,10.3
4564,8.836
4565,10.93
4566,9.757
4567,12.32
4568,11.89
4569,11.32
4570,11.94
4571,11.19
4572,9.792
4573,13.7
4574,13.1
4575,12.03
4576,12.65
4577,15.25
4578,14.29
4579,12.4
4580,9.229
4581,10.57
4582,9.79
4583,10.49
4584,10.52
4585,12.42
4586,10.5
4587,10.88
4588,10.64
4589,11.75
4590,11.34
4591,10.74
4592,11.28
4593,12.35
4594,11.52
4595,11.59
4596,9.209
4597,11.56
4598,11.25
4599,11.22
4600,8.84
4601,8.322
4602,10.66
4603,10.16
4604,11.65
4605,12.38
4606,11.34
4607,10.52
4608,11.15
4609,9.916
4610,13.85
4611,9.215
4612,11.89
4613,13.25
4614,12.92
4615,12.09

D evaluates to -4.0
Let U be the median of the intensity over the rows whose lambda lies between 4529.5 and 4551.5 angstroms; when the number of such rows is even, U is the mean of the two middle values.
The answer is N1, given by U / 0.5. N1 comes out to 22.6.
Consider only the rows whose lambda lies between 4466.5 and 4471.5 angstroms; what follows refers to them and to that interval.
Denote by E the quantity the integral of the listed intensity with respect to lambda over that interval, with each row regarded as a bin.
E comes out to 59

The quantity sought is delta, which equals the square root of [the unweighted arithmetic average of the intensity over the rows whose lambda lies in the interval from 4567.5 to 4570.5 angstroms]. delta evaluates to 3.42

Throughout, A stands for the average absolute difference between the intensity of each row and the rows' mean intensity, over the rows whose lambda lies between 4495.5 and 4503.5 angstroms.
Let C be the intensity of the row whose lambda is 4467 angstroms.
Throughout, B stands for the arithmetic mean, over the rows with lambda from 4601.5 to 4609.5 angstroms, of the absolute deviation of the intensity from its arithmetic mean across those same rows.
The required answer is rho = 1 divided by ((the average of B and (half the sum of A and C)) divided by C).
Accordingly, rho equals 3.41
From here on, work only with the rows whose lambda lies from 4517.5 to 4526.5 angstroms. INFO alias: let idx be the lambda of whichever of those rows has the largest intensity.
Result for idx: 4525 angstroms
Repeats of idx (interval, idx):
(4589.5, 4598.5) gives 4593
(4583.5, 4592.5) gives 4585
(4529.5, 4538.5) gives 4532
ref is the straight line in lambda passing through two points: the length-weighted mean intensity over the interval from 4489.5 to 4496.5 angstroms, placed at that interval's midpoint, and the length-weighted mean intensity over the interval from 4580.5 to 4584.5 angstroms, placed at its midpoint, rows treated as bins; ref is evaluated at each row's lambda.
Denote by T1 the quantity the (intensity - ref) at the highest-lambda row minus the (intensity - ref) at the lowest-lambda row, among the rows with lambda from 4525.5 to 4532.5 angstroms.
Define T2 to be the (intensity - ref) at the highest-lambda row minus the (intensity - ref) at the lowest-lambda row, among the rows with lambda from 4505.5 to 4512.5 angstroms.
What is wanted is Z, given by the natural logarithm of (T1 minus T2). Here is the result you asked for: 1.8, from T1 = 3.2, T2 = -3.0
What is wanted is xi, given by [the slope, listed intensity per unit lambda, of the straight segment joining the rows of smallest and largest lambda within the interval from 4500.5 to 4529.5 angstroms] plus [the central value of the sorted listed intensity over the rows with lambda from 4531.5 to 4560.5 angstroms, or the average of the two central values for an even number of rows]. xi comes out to 11.3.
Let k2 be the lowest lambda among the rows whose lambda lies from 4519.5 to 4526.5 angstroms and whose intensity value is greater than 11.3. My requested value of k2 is 4520 angstroms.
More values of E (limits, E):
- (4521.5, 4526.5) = 58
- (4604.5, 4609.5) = 55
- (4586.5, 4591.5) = 55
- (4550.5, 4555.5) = 54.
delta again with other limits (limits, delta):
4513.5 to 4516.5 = 3.31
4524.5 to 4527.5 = 3.45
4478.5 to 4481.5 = 3.06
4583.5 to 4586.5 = 3.34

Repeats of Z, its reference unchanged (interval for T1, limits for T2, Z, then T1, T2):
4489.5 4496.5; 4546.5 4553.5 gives 0.4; 1.0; -0.4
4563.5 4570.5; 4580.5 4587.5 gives 1.0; 3.2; 0.4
